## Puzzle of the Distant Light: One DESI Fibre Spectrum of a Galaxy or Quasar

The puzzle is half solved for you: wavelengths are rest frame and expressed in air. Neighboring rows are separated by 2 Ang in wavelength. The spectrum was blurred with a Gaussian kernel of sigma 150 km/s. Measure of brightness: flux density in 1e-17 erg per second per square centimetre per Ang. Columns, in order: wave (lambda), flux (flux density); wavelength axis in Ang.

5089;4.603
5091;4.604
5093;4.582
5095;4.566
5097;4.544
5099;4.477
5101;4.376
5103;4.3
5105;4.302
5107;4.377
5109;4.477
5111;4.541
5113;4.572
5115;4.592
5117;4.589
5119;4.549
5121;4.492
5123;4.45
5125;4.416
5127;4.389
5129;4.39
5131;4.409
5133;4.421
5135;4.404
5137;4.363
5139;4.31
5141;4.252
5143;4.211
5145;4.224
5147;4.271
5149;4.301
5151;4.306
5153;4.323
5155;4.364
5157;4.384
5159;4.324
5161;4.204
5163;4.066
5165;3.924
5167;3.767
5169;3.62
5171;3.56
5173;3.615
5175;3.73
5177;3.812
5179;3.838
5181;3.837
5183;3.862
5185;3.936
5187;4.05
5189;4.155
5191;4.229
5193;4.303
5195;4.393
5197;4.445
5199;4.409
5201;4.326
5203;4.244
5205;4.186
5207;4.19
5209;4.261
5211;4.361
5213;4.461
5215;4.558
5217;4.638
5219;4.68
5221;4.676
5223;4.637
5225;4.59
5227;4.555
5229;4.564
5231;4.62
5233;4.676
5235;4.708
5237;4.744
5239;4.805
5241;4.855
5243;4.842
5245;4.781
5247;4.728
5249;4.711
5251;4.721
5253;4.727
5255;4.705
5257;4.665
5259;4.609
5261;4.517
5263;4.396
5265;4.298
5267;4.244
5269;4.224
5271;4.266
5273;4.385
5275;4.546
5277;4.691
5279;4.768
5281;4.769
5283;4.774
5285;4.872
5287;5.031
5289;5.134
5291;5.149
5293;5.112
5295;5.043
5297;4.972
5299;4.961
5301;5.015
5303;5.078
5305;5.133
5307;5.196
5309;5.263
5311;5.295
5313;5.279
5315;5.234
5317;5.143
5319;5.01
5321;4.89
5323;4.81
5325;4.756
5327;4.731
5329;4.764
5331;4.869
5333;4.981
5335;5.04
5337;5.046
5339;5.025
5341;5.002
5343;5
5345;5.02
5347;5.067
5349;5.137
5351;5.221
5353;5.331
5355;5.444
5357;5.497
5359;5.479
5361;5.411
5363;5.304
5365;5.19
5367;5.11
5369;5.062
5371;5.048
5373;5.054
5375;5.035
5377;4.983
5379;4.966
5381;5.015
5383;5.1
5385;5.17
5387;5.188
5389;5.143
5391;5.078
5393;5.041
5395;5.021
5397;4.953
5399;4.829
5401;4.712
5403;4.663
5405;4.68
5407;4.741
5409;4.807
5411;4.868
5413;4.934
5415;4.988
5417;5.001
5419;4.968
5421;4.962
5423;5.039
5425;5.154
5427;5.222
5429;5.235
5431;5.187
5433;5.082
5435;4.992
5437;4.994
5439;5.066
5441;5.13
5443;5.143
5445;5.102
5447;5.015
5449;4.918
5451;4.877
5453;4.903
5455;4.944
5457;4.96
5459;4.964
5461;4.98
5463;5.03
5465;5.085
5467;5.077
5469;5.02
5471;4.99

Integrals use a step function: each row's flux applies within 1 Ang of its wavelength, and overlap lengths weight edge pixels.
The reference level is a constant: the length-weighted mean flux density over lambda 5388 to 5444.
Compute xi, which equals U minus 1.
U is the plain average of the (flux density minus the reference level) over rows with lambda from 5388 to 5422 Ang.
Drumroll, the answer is -1.08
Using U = -0.1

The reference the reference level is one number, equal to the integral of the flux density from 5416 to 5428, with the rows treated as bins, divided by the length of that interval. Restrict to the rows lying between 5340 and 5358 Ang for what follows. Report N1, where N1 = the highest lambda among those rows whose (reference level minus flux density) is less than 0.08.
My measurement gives 5357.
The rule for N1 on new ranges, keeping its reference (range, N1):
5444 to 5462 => 5461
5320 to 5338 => 5337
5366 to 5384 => 5383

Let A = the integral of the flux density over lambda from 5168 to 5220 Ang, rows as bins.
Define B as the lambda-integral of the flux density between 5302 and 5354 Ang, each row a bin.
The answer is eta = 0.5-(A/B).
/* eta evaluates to -0.32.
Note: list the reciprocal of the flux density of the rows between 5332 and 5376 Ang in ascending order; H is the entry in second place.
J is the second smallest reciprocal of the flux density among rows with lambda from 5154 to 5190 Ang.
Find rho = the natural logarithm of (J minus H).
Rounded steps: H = 0.183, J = 0.229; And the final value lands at -3.1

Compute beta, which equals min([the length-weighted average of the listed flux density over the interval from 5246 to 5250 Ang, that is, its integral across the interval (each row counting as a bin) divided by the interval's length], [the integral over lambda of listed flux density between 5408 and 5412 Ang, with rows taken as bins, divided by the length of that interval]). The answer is 4.7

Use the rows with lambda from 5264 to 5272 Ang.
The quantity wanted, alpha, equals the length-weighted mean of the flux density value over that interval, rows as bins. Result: 4.3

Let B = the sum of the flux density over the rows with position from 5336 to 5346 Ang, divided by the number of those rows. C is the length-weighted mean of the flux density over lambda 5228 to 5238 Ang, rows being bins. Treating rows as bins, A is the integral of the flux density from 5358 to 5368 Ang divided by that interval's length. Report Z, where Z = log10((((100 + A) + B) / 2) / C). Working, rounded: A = 5.3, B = 5.02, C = 4.66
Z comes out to 1.073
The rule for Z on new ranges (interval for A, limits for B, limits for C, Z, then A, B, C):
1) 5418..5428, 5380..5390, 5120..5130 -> 1.095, 5.1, 5.12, 4.43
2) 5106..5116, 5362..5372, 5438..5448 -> 1.032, 4.5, 5.14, 5.09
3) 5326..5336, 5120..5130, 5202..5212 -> 1.109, 4.9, 4.43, 4.25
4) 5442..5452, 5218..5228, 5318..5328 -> 1.054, 5.0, 4.63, 4.84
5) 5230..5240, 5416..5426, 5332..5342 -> 1.039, 4.7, 5.02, 5.02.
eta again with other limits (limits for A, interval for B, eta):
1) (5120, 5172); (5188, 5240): -0.45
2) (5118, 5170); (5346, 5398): -0.33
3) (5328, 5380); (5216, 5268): -0.60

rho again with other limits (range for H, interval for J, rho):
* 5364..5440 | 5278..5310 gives -7.0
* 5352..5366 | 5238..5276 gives -3.7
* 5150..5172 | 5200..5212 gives -6.2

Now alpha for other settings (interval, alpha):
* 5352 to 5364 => 5.4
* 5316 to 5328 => 4.9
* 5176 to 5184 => 3.8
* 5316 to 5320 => 5.1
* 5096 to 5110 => 4.4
